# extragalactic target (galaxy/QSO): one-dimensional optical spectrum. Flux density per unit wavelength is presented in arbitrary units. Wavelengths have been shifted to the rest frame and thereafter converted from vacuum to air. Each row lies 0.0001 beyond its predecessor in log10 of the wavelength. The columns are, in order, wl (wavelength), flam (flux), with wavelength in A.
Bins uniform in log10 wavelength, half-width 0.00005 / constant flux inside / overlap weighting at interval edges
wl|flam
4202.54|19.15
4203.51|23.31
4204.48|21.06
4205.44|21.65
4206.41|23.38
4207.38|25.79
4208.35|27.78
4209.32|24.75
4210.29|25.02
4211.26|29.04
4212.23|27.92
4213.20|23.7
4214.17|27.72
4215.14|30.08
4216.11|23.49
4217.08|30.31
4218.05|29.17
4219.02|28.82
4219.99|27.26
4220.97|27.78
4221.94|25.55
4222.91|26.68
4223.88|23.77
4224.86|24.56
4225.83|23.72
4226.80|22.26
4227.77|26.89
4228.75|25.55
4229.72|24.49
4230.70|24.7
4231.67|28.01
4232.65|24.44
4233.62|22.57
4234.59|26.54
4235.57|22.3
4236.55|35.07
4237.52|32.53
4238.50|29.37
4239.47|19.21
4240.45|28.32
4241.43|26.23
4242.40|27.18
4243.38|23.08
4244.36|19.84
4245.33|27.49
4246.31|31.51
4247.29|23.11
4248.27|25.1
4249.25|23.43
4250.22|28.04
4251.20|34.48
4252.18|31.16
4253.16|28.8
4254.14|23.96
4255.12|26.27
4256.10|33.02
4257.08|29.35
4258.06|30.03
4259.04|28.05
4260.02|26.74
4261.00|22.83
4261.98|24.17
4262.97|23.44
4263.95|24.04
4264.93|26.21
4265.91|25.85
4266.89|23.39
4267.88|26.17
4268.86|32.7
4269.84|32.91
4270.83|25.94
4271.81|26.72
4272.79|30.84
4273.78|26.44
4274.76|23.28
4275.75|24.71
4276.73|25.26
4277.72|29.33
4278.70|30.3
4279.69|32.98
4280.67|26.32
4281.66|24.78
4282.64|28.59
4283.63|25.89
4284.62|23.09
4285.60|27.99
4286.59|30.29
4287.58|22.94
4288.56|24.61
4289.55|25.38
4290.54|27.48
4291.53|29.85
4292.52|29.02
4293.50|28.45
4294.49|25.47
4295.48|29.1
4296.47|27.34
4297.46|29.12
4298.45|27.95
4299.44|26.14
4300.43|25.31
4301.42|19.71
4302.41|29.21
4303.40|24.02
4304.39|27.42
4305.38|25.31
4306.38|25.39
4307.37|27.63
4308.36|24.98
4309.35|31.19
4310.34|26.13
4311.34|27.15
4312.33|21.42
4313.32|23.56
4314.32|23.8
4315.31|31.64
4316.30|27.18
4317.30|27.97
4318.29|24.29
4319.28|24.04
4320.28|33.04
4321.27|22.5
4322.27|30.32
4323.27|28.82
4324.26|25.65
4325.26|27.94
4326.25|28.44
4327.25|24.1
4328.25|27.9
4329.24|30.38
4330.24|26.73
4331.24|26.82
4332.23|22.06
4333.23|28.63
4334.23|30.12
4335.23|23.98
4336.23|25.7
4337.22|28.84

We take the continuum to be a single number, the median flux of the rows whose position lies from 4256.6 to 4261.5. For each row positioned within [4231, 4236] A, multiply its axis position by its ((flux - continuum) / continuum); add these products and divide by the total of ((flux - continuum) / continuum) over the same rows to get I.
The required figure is 4234.2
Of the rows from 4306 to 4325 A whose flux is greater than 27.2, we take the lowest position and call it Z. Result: 4307.37 A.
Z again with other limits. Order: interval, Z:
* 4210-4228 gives 4211.26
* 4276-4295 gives 4277.72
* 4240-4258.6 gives 4240.45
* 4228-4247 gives 4231.67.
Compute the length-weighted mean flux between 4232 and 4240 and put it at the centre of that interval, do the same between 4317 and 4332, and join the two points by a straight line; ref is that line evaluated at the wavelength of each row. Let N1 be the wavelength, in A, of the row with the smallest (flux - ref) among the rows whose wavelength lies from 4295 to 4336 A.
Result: 4301.42 A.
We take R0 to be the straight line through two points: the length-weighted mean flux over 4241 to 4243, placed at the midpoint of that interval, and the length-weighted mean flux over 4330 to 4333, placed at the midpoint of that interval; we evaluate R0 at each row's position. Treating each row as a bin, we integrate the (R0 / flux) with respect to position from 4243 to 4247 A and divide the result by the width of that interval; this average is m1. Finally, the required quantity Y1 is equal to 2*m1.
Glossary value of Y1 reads 2.15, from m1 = 1.08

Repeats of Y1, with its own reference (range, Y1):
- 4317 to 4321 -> 1.93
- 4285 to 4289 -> 2.00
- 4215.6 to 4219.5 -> 1.94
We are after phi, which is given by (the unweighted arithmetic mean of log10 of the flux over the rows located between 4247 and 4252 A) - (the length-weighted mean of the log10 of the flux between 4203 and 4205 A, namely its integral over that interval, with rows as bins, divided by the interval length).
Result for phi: 0.08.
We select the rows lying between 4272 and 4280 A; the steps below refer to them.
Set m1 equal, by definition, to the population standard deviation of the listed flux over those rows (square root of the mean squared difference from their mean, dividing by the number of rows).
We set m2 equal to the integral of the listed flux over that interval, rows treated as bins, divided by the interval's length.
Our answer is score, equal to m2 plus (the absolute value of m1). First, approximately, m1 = 3.2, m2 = 27.7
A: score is 30.9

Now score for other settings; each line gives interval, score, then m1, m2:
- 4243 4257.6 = 31.3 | 4.1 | 27.3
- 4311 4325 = 29.9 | 3.4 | 26.5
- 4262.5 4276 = 29.8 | 3.1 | 26.7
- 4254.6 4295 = 30.0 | 2.9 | 27.1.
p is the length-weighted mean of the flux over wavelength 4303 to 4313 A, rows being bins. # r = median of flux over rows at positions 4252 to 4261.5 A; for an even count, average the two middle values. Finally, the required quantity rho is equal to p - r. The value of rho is -2.4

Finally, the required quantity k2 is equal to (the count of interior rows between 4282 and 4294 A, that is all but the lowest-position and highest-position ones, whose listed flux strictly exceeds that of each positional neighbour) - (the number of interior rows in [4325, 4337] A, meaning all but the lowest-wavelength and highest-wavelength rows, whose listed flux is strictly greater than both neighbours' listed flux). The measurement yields -2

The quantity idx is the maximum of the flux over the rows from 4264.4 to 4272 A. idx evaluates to 32.91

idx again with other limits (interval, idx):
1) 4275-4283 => 32.98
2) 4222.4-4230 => 26.89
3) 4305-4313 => 31.19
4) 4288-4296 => 29.85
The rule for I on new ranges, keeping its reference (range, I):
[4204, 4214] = 4207.4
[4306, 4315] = 4311.7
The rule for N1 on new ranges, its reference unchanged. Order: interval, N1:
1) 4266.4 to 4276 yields 4274.76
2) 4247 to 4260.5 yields 4247.29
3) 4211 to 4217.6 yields 4216.11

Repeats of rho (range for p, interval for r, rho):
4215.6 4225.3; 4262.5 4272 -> 0.7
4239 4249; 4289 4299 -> -3.1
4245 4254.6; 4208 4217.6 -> 0.0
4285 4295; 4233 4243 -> 0.3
